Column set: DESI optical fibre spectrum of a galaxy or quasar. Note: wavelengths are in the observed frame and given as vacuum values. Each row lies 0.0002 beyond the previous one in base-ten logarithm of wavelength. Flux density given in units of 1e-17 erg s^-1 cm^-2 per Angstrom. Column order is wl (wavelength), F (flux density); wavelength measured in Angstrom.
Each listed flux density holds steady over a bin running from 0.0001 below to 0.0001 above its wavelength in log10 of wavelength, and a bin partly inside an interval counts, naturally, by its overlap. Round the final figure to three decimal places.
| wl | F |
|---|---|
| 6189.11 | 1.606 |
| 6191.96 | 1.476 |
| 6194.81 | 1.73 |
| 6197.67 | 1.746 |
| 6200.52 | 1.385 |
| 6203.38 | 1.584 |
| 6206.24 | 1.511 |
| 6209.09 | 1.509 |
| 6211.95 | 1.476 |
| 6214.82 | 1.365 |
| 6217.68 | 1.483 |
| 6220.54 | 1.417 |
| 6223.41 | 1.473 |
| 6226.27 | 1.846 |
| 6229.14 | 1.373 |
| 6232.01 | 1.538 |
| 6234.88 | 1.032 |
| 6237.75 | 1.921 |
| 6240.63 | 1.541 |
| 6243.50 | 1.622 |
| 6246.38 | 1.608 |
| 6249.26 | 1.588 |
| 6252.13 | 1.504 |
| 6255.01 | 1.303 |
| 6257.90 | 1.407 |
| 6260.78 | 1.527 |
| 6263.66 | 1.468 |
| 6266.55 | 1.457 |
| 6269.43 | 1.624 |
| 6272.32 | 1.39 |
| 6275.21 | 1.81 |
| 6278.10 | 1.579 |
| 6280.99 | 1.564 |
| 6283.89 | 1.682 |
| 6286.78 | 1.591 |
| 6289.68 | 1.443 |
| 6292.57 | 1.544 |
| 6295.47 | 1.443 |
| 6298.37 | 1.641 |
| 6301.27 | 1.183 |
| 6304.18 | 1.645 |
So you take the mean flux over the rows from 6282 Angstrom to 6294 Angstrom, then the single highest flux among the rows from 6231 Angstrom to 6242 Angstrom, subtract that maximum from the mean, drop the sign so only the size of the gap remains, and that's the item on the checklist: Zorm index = 0.356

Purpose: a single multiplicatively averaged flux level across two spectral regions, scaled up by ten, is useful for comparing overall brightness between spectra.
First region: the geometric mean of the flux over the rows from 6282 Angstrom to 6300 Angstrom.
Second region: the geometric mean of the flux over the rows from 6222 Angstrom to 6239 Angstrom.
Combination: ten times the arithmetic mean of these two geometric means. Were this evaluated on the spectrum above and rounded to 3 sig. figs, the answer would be 15.3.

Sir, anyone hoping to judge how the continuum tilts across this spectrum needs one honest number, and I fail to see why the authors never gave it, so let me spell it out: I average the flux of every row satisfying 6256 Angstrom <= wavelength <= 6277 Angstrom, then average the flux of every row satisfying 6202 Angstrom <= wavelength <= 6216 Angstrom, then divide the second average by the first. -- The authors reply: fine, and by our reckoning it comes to 0.98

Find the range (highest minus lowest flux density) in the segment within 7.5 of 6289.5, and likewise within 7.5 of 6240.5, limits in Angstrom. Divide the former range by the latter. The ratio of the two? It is 0.27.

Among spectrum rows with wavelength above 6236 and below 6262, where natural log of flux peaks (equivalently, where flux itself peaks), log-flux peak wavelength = 6237.75 Angstrom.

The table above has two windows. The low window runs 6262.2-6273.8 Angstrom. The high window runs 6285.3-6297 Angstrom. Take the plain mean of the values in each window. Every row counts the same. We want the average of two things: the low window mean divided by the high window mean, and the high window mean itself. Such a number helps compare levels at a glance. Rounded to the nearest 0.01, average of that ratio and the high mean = 1.25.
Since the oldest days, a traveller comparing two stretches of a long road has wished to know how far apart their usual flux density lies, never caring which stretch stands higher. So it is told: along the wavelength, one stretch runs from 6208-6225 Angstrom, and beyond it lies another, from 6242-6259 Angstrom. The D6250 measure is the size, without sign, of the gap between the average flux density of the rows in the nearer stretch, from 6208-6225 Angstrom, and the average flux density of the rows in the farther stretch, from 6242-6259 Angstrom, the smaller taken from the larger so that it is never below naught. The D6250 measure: 0.05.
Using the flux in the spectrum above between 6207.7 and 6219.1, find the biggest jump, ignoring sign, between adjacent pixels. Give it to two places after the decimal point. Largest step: 0.12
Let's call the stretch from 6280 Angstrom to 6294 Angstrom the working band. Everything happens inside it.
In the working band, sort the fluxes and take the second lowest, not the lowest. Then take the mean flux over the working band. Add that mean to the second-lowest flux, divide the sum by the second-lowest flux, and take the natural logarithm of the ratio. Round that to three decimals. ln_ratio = 0.700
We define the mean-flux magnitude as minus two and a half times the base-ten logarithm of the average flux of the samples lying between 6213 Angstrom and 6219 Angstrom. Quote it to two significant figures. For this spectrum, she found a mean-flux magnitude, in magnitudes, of -0.38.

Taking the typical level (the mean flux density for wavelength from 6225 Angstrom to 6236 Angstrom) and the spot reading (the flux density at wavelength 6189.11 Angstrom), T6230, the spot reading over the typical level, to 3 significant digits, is 1.11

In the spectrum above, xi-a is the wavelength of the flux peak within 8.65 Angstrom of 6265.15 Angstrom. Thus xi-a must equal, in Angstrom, 6269.43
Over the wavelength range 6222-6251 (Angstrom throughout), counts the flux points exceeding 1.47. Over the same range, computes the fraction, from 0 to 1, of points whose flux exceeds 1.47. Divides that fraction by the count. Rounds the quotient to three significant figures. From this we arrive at 0.100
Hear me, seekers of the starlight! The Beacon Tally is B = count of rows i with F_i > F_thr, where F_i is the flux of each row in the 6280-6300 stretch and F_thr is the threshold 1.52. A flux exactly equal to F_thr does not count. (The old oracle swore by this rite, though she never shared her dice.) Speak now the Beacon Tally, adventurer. 5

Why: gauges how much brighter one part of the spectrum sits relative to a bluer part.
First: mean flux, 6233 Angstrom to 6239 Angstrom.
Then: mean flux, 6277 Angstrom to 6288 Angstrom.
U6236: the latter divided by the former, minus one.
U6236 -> 0.09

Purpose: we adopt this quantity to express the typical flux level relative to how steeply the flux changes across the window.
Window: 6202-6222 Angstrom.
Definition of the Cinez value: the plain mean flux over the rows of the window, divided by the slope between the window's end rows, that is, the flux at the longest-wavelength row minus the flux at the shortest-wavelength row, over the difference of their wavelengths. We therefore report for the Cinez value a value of -152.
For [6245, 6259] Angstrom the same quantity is -85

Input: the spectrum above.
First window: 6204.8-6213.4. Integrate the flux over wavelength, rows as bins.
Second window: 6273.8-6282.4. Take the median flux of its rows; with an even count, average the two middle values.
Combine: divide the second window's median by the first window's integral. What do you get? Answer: 0.123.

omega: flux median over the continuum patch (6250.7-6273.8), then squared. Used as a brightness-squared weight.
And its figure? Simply 2.1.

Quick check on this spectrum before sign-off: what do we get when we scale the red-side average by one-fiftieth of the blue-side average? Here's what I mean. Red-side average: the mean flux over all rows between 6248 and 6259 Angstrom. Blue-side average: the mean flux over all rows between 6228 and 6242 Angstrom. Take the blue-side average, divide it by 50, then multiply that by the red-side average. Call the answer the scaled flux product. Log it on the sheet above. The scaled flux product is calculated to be 0.0430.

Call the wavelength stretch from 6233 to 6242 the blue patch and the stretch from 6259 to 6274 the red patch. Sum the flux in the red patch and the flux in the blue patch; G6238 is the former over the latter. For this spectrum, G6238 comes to 1.7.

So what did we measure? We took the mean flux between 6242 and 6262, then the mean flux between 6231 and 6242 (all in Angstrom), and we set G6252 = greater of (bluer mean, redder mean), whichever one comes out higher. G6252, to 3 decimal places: 1.508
